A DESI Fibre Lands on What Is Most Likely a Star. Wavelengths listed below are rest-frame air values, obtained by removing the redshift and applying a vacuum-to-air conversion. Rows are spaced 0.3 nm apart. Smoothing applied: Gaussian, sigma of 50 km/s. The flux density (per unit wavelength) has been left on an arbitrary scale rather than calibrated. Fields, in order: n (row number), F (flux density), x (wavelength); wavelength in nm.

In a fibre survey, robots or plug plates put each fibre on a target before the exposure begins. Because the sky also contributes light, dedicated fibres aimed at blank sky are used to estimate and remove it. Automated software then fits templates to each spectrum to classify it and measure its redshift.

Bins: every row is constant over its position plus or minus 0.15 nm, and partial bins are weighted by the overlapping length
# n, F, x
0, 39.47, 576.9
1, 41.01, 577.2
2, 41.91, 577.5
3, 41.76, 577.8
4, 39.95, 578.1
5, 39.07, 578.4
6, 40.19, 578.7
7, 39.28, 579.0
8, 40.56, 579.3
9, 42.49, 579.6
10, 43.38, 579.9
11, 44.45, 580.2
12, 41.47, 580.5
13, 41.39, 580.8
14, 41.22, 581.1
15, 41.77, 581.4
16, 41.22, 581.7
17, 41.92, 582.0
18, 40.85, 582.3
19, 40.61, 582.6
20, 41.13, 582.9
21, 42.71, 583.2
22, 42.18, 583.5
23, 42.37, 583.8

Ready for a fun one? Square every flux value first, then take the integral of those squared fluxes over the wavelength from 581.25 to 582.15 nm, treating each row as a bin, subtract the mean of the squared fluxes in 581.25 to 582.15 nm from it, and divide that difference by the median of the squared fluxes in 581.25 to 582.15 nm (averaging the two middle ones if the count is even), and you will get -0.099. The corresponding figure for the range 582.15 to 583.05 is -0.100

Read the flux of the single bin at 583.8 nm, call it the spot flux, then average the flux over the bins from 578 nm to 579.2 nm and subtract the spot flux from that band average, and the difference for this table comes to -2.7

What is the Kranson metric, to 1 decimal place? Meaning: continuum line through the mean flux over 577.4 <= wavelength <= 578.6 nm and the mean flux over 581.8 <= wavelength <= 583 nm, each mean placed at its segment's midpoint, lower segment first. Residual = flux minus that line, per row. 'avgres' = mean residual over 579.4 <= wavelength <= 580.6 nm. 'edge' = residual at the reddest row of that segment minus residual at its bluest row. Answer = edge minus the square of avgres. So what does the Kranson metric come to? -5.4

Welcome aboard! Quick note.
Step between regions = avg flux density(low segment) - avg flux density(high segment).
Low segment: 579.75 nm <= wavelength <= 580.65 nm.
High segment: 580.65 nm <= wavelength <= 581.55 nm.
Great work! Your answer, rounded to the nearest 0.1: 1.6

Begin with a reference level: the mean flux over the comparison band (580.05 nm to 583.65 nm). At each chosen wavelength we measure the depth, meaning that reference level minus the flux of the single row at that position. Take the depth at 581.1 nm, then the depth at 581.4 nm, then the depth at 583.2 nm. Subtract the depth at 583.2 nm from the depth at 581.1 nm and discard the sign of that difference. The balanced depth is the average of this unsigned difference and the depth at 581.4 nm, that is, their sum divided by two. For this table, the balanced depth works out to 0.7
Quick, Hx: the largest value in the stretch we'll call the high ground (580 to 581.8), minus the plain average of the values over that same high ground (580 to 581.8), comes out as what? 2.5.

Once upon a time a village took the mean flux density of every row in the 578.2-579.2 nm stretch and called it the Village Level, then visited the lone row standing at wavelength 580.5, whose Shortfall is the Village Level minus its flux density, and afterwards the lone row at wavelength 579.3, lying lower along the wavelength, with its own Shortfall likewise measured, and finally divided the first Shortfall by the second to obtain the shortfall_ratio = 1.9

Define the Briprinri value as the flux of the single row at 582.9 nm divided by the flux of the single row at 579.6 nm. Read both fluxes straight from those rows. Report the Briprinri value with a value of 0.97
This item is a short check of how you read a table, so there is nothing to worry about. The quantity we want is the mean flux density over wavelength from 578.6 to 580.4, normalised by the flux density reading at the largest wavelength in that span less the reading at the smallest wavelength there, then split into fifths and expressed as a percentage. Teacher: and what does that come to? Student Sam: 196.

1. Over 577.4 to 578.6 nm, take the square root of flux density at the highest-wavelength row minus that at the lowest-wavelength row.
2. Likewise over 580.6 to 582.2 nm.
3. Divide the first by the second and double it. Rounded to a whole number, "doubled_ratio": -11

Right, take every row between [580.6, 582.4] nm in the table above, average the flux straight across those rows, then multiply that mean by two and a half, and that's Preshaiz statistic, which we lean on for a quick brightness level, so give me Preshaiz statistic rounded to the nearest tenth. 103.5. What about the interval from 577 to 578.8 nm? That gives 101.6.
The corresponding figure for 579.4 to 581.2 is 106.0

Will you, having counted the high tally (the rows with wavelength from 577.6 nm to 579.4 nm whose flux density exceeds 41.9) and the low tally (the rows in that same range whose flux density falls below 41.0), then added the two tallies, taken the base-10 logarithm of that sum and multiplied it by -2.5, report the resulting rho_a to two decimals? -1.75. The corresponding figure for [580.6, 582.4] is -0.75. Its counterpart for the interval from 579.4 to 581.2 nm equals -1.19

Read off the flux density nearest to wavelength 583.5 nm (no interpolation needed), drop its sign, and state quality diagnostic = 42.2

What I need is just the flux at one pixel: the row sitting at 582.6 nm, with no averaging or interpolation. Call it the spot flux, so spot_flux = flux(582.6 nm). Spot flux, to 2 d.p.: 40.61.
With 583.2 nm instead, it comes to 42.71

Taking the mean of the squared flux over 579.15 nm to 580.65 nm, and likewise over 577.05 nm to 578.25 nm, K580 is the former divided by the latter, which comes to 1.07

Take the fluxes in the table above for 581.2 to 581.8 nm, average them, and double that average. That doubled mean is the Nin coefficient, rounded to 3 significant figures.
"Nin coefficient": 83.0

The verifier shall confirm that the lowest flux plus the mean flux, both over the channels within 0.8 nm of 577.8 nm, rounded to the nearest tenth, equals 79.8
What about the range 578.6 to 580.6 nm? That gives 81.0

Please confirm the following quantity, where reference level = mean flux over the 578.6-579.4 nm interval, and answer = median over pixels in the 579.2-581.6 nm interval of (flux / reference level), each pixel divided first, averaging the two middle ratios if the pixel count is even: 1.04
